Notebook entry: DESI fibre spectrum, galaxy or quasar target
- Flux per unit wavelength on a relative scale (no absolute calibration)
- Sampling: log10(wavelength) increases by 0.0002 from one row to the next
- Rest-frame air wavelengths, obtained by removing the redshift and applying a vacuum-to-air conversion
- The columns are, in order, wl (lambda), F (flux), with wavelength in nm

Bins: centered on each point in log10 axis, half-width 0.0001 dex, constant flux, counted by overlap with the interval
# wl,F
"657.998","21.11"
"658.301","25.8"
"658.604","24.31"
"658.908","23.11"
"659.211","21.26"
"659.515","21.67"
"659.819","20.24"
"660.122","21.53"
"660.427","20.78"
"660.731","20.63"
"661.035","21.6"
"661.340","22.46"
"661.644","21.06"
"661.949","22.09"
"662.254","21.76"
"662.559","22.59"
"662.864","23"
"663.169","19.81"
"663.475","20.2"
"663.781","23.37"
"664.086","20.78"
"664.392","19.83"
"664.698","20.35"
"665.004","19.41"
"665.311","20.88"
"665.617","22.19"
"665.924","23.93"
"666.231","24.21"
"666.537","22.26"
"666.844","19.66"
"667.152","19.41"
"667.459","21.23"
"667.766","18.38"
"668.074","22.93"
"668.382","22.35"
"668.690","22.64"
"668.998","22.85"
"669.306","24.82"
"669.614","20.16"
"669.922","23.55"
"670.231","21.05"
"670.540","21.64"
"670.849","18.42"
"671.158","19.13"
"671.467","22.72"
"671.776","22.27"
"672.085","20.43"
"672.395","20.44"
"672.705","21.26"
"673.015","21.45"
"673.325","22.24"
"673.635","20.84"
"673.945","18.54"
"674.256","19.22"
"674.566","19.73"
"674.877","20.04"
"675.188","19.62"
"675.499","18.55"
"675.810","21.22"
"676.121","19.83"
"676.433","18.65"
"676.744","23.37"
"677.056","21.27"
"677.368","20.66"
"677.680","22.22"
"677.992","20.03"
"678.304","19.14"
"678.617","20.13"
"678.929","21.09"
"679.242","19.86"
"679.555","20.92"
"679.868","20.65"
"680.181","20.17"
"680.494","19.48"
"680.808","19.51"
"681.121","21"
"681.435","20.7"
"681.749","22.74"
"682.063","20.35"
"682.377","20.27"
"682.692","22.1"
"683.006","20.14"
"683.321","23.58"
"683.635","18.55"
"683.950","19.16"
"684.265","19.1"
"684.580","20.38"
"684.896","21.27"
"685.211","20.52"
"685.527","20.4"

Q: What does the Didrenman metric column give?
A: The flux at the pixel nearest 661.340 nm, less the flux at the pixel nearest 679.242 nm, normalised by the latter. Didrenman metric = 0.13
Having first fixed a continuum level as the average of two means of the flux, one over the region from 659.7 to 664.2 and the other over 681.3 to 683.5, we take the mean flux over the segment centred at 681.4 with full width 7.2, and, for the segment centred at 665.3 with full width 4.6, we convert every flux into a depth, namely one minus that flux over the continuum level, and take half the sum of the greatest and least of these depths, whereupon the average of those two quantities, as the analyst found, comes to 10.2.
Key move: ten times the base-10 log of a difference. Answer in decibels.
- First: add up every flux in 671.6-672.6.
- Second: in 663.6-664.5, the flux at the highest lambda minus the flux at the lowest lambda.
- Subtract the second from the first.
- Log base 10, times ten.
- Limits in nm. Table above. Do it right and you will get 18.2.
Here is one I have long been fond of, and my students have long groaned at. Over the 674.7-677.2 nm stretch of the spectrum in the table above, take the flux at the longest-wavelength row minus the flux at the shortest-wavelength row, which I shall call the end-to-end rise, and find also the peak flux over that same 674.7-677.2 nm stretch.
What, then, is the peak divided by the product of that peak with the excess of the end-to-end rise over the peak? -0.045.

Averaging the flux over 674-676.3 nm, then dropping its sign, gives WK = 19.7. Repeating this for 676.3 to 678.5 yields 20.8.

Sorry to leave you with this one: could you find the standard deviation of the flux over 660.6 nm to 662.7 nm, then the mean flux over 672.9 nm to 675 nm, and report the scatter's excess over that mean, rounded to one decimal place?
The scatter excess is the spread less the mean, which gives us -19.6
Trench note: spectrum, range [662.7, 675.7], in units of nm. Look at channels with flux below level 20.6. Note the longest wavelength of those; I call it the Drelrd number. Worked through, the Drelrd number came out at 675.499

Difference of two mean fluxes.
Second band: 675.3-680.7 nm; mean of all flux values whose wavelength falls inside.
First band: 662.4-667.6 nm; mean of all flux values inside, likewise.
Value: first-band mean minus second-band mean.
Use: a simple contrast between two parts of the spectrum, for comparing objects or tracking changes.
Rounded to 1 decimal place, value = 0.9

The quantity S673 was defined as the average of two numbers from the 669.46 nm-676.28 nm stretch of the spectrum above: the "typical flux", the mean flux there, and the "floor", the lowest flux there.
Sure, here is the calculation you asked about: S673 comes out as 19.5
